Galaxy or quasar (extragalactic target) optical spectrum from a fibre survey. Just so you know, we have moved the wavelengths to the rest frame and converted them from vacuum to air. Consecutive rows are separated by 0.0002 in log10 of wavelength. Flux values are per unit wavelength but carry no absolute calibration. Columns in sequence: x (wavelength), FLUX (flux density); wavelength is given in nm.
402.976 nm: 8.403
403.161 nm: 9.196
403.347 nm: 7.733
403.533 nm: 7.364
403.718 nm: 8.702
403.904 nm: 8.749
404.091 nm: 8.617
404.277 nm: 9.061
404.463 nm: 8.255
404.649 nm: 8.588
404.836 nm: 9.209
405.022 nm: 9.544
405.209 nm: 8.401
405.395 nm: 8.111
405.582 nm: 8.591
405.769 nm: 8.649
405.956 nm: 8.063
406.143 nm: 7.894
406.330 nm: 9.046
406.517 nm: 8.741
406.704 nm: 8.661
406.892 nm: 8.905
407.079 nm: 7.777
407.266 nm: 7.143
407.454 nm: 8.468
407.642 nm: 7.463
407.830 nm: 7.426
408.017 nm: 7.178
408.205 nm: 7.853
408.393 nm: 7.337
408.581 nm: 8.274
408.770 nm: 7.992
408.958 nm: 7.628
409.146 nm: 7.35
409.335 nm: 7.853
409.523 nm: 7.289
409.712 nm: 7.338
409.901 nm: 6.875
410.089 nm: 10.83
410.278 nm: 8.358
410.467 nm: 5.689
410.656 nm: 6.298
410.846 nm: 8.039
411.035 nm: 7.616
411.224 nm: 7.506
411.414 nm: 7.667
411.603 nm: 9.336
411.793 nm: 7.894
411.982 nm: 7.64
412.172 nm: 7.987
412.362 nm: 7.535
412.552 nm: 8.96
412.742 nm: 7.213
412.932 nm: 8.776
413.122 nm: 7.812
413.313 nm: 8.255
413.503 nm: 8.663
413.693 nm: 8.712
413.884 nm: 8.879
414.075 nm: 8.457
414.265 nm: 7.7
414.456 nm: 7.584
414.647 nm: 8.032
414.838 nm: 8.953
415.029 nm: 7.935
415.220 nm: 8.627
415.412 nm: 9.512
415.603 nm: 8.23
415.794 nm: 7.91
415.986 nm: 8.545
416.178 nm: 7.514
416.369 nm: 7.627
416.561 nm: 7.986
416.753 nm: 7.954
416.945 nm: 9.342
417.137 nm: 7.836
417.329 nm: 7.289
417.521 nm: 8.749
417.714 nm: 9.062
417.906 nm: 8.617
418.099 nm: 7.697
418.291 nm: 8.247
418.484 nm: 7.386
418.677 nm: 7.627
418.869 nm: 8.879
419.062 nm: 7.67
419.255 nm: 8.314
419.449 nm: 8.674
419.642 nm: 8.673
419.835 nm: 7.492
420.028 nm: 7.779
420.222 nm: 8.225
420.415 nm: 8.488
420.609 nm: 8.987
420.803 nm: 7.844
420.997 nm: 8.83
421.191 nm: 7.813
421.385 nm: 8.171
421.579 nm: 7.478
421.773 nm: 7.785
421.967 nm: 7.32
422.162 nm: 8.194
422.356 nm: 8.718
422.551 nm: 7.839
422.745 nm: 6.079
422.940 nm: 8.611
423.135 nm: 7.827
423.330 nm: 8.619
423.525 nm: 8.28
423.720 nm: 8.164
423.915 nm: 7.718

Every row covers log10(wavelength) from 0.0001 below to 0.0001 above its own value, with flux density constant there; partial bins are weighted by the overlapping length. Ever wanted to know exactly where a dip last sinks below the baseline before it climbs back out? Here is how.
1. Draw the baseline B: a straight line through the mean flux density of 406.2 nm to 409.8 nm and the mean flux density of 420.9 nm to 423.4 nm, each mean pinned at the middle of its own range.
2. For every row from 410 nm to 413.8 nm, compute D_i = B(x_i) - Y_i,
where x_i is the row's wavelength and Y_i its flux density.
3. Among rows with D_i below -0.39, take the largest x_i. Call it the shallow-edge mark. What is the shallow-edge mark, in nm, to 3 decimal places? 413.693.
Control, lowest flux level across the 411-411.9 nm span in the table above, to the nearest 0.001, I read 7.506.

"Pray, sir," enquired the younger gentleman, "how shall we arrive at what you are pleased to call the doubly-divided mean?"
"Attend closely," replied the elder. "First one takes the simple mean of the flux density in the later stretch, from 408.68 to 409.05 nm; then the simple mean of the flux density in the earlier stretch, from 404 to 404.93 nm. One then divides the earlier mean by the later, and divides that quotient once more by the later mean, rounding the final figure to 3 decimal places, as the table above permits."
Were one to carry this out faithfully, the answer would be 0.143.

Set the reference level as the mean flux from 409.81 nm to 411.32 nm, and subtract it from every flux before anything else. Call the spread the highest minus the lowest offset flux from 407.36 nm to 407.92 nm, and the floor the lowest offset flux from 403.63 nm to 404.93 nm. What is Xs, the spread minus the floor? 0.4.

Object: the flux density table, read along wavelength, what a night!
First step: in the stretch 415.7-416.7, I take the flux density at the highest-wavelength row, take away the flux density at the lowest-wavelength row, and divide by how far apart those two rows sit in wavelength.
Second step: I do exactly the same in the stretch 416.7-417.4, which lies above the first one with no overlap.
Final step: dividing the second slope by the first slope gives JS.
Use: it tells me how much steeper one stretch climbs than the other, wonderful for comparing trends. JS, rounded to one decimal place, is -11.7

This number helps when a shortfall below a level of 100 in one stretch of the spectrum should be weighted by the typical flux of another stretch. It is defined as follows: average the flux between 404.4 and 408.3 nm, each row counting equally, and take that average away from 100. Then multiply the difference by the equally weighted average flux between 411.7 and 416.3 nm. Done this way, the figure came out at 754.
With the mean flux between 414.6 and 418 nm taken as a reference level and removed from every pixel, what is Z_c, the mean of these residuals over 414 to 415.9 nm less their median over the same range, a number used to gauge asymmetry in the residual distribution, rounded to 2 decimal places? 0.16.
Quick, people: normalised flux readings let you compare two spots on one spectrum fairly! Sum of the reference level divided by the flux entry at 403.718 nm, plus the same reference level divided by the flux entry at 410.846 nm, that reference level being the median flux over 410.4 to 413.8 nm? 1.88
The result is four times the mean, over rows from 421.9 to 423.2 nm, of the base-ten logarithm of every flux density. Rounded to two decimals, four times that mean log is 3.56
